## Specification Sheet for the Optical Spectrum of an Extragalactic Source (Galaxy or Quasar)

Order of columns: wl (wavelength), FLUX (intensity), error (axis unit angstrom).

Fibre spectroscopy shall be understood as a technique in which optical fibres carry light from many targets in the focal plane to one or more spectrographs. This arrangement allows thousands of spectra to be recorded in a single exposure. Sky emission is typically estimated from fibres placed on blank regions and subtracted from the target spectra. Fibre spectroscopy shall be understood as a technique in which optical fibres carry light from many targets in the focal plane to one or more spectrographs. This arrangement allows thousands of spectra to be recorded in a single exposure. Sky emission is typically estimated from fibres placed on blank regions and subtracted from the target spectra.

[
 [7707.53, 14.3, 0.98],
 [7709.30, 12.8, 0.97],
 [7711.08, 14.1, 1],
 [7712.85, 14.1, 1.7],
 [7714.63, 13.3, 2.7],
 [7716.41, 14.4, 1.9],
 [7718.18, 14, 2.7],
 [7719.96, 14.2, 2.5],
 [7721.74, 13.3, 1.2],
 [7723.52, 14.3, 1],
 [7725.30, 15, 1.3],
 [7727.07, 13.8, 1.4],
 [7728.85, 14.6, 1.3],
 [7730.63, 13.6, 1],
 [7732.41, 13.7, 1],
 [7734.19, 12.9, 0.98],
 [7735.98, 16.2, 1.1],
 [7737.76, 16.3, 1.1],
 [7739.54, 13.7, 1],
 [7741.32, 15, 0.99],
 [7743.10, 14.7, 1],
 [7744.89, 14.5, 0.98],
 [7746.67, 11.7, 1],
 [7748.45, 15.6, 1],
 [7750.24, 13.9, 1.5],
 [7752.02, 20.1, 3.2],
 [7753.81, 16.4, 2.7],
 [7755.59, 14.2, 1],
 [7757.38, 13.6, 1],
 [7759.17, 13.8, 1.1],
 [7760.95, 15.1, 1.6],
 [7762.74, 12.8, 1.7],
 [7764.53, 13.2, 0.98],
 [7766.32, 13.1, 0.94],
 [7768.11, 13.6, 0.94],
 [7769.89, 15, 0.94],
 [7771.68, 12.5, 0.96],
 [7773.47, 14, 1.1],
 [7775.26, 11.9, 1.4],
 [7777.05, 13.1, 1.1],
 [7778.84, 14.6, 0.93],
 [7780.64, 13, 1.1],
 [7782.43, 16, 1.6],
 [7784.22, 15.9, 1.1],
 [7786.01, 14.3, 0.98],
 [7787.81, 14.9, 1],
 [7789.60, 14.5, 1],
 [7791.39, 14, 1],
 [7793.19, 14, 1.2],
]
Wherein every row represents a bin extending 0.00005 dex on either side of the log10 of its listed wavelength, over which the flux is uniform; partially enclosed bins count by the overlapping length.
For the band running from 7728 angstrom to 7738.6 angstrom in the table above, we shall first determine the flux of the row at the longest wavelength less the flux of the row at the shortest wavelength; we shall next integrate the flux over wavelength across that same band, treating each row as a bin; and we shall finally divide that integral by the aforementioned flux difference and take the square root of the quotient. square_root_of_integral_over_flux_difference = 10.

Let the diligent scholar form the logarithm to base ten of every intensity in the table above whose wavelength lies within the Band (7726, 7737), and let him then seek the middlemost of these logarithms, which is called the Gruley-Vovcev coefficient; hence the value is 1.14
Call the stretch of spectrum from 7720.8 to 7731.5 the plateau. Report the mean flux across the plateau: 14.1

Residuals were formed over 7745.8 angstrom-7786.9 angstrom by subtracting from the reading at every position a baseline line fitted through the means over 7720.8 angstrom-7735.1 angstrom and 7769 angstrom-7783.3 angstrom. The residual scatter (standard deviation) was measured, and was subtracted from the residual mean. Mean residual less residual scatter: -1.3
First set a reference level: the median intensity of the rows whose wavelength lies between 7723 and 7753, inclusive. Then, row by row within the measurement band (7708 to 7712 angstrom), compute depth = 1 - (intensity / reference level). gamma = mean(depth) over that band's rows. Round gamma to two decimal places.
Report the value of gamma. 0.07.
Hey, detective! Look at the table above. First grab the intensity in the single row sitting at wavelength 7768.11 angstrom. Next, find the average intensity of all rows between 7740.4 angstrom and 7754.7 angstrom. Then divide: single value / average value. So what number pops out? 0.89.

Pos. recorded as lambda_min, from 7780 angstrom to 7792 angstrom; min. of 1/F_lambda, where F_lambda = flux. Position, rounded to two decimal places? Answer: 7782.43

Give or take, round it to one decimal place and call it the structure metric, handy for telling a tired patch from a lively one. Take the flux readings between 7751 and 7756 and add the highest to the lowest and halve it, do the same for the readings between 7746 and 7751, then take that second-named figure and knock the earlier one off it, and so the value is -3.5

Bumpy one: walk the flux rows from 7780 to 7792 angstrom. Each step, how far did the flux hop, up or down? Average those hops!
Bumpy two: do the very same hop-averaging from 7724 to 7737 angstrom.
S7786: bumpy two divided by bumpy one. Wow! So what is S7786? 1.2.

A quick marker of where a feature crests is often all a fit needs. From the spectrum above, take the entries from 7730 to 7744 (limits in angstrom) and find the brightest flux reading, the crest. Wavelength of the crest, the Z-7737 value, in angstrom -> 7737.76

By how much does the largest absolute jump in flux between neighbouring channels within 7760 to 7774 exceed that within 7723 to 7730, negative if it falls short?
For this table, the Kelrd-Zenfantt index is 1.3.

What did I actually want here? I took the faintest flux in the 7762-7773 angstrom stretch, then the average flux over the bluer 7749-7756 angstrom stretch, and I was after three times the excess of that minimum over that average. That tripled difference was -11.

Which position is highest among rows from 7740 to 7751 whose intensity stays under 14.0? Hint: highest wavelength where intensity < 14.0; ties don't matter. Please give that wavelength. 7750.24 angstrom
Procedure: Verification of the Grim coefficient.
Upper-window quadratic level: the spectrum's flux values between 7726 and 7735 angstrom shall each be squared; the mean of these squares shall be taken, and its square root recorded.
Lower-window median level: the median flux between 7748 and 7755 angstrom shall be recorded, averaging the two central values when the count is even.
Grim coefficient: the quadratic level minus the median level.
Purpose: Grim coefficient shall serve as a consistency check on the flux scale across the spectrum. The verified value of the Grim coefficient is -2.3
